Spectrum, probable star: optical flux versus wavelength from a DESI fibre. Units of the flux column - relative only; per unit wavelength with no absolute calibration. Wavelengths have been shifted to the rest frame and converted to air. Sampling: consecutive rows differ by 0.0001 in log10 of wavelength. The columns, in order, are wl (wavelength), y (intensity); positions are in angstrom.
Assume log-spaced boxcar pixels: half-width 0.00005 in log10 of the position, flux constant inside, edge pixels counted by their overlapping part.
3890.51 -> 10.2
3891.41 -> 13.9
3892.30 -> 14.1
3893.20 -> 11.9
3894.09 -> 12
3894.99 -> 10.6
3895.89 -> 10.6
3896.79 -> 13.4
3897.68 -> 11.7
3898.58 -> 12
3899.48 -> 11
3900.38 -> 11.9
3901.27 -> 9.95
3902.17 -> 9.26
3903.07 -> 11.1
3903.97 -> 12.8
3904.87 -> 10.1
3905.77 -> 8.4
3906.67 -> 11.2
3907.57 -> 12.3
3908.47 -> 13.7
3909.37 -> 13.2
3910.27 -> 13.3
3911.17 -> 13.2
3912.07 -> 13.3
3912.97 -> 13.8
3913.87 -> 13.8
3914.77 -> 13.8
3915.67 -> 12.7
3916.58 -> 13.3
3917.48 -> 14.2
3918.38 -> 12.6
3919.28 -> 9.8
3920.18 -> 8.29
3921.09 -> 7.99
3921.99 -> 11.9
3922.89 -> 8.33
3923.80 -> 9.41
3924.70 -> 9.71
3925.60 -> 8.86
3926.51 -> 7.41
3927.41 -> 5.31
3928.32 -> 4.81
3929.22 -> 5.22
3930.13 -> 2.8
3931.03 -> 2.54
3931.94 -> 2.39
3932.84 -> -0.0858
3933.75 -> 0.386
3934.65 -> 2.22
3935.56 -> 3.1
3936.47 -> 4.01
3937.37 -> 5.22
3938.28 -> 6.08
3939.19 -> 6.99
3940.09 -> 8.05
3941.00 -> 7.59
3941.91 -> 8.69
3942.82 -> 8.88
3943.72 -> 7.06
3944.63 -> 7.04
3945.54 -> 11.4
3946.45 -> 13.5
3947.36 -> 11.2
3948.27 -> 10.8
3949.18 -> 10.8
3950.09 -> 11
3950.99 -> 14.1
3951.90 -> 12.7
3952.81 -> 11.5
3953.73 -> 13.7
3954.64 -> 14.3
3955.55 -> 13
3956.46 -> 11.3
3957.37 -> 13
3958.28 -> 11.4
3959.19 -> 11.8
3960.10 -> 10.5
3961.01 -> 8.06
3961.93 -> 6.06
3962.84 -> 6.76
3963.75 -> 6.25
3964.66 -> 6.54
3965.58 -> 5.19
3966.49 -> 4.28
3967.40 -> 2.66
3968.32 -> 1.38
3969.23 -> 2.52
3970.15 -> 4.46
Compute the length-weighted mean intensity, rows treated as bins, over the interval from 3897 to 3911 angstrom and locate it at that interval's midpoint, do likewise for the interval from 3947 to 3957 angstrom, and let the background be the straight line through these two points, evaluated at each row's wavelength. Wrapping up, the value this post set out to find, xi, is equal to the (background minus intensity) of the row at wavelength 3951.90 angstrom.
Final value 0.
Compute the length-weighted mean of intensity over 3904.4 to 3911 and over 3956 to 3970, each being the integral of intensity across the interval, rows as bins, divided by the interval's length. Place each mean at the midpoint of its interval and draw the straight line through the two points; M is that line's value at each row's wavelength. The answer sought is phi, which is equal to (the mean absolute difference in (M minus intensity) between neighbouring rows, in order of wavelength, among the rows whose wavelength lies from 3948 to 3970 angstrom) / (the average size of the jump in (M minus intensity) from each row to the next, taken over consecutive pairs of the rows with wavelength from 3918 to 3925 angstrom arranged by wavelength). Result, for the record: 0.7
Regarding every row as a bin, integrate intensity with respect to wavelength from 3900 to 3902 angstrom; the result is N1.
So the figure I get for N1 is 21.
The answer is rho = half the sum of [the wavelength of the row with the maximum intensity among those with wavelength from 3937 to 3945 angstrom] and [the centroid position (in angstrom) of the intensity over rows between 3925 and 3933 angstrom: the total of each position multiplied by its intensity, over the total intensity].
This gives 3935.3 angstrom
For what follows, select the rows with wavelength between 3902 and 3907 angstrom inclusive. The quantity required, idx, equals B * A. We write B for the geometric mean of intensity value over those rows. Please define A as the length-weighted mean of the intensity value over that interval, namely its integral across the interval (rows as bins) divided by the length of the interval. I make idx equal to 109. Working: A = 11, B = 10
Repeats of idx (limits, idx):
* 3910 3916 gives 180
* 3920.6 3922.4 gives 96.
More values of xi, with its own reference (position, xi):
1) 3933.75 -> 12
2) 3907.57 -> -1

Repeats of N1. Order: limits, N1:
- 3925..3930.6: 33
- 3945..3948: 35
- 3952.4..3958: 71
